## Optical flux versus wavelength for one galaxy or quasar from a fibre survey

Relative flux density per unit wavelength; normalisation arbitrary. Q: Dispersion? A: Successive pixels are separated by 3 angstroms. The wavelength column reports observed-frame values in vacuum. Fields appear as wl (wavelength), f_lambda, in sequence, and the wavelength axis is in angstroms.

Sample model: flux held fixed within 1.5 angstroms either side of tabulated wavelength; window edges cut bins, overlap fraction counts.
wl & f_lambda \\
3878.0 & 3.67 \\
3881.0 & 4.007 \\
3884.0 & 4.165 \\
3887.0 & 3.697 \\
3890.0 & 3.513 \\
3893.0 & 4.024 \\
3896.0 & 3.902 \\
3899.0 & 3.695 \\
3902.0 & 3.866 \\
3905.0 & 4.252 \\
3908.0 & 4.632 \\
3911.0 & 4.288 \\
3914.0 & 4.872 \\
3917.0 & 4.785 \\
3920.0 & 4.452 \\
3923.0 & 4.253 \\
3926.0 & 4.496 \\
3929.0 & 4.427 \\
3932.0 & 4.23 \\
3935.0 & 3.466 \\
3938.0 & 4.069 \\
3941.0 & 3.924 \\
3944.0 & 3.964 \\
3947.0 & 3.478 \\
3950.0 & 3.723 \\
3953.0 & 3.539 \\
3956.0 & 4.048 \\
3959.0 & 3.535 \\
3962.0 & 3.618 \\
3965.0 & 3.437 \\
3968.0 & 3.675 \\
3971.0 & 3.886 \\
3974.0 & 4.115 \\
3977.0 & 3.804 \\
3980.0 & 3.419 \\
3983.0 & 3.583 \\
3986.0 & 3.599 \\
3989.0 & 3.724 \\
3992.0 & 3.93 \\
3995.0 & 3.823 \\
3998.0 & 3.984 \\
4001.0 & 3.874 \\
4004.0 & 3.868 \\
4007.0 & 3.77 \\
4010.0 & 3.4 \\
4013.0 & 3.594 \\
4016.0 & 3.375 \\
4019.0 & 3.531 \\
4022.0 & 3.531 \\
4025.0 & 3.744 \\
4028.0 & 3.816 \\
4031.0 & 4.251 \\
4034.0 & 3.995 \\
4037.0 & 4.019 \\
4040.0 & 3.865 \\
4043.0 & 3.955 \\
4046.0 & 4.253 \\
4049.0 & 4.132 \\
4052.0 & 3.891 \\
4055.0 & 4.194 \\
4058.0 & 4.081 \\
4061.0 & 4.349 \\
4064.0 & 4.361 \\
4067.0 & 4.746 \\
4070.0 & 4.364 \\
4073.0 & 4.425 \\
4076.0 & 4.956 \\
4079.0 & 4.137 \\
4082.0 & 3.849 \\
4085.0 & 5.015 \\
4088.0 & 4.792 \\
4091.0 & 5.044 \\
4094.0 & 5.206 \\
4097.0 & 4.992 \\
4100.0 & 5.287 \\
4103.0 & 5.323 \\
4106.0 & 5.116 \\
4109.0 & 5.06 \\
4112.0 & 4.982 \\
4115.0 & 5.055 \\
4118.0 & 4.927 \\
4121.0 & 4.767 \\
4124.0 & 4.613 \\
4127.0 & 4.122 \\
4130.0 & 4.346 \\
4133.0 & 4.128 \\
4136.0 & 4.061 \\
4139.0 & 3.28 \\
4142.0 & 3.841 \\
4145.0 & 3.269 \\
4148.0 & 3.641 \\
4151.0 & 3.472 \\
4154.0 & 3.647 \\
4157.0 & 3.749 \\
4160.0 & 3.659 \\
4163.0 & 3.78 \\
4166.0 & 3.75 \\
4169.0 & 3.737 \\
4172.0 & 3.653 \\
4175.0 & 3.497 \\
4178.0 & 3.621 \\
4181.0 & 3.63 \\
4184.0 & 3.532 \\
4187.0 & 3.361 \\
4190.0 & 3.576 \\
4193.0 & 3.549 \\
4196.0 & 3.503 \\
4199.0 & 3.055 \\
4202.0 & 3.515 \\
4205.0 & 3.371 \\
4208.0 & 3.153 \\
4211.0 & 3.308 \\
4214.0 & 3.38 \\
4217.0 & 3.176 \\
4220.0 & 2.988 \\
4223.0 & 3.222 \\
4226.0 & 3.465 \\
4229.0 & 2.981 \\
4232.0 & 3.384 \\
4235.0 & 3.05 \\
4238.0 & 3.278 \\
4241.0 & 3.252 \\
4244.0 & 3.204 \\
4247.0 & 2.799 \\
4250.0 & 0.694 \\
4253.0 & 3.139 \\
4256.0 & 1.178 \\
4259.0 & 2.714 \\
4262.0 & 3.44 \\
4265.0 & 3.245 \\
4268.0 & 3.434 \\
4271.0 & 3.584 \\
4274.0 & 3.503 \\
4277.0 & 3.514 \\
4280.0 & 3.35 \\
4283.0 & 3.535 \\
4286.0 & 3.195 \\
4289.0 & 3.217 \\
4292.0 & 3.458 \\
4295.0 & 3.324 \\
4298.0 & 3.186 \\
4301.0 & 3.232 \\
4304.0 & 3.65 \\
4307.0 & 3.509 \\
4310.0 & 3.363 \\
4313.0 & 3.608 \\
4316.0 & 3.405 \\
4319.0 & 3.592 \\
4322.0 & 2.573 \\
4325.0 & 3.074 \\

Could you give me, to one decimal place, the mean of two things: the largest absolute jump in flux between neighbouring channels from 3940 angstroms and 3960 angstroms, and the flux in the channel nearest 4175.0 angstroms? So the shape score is 2.0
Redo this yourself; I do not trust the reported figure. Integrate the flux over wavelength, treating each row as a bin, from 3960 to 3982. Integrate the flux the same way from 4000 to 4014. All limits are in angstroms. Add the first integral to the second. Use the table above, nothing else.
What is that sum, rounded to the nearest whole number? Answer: 133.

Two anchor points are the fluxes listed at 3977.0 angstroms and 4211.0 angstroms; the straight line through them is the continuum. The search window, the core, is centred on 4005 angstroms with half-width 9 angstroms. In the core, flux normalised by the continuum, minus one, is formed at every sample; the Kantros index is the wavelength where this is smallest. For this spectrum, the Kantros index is 4010.0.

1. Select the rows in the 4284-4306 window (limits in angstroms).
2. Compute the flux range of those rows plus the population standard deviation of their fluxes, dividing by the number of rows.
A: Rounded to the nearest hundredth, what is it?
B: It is 0.62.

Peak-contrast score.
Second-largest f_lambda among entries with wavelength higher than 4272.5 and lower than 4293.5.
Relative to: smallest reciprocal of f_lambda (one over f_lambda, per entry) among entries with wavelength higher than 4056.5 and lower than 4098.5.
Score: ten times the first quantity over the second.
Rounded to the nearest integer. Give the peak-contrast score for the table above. 183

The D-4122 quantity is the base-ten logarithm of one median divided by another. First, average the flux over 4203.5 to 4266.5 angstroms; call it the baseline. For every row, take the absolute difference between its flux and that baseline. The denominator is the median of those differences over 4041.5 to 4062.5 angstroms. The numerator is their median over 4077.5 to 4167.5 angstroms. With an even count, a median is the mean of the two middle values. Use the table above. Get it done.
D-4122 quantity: 0.04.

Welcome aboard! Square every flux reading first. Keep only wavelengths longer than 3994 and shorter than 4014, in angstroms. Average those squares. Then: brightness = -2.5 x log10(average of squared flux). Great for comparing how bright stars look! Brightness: -2.88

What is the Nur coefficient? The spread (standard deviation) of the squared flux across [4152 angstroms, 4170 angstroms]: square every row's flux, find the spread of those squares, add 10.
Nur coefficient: 10.4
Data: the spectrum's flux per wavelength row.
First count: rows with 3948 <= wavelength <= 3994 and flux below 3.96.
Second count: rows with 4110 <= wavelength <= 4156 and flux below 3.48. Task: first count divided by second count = 4.3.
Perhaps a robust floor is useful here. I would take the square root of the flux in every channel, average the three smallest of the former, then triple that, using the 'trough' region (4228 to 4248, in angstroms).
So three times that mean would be 5.15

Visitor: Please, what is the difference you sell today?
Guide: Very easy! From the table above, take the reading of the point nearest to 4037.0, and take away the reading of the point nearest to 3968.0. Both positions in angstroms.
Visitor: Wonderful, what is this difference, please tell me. 0.3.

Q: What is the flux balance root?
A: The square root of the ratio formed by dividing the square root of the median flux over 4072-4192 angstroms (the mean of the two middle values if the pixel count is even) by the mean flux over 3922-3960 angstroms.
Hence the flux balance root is 0.717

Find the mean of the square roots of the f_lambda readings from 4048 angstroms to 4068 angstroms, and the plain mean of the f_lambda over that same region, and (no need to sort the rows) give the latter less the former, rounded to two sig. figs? 2.2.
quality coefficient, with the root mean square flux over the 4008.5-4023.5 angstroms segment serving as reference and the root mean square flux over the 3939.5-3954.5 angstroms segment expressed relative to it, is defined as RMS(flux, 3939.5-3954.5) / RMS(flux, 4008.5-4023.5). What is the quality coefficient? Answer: 1.1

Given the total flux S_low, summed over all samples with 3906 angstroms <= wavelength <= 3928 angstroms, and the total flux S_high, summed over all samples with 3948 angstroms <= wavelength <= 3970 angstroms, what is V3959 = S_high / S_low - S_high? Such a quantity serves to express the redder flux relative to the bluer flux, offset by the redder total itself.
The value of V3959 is -24.8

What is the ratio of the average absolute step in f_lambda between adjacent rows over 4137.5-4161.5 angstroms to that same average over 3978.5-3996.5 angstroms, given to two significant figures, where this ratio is 2.4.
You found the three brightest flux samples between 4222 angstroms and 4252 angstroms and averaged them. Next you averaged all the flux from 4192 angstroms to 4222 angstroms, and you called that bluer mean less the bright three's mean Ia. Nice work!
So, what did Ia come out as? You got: -0.1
